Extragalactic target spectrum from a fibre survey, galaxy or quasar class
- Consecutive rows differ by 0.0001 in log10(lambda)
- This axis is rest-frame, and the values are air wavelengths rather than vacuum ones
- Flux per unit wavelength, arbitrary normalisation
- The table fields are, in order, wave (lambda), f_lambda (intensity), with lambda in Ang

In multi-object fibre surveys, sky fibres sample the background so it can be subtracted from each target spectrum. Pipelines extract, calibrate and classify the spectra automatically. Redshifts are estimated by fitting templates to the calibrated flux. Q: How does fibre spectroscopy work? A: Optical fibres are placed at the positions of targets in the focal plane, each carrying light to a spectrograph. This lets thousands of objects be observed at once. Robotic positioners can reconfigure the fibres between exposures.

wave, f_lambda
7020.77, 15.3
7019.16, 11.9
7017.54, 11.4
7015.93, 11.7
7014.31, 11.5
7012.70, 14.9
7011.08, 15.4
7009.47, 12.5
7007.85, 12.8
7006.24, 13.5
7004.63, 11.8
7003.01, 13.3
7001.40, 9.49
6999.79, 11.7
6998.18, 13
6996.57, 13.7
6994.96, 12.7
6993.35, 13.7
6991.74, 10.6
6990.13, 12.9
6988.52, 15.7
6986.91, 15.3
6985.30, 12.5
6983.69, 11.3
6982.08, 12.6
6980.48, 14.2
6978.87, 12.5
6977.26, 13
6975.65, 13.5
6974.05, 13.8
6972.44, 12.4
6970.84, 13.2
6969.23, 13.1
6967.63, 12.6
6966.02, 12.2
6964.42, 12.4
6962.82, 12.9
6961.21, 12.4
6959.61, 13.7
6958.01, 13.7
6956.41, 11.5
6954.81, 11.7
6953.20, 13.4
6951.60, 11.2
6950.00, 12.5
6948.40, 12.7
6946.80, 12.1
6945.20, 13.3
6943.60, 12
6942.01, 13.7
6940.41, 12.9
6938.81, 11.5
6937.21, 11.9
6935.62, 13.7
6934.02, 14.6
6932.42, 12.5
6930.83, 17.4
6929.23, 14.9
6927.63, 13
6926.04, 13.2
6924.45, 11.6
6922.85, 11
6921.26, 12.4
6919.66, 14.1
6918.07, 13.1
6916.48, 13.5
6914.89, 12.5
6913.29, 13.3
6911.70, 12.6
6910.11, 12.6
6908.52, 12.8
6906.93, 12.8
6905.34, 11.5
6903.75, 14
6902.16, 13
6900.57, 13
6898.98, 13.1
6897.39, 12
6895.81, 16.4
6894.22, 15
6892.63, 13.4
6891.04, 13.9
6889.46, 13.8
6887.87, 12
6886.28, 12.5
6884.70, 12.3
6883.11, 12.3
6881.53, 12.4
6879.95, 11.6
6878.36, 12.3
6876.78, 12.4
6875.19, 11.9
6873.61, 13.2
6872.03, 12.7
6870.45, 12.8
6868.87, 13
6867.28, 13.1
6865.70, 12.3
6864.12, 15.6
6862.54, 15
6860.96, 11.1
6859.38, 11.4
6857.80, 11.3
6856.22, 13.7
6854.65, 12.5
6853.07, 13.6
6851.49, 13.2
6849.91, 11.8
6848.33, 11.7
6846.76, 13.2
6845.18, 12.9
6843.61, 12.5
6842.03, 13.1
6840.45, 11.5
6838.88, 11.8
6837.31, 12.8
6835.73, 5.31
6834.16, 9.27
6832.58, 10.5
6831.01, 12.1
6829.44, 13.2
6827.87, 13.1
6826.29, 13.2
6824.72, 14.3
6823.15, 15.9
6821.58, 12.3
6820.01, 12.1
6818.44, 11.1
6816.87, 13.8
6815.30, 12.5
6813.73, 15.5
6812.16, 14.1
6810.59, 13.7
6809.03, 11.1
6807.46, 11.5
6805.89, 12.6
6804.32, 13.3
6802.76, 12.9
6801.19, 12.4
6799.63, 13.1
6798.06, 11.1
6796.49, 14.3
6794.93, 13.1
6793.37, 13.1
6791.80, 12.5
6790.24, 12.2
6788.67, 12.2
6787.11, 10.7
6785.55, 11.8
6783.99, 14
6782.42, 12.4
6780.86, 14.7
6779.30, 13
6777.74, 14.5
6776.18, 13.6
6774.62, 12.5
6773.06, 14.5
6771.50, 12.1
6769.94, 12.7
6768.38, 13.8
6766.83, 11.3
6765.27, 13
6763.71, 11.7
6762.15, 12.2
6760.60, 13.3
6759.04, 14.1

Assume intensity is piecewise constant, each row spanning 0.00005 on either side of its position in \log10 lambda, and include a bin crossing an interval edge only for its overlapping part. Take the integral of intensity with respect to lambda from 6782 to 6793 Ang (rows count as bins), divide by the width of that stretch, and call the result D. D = 12.3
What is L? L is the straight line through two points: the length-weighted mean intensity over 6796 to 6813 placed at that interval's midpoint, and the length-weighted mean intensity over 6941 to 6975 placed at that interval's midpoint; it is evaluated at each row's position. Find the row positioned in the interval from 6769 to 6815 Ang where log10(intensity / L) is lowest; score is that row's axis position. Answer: 6787.11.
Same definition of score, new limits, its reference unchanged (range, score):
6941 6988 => 6951.60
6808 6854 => 6835.73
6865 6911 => 6905.34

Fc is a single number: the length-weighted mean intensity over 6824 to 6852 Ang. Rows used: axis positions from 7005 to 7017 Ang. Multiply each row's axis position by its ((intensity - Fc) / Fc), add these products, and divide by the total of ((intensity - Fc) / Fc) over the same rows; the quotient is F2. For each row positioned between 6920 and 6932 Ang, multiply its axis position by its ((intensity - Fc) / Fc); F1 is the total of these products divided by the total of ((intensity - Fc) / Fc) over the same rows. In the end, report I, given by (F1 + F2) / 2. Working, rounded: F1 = 6930.0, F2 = 7010.0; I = 6970.0 Ang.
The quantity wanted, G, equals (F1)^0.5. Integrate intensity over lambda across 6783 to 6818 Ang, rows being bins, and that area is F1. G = 21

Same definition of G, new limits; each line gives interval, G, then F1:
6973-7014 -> 23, 534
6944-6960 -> 14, 201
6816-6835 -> 15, 238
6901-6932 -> 20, 407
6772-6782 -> 12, 137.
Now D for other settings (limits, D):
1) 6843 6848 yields 12.8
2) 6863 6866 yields 14.3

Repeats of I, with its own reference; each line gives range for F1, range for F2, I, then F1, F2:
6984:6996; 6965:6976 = 6980.5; 6988.9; 6972.1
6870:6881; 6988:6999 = 6932.6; 6872.7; 6992.5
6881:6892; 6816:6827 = 6855.7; 6888.3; 6823.0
